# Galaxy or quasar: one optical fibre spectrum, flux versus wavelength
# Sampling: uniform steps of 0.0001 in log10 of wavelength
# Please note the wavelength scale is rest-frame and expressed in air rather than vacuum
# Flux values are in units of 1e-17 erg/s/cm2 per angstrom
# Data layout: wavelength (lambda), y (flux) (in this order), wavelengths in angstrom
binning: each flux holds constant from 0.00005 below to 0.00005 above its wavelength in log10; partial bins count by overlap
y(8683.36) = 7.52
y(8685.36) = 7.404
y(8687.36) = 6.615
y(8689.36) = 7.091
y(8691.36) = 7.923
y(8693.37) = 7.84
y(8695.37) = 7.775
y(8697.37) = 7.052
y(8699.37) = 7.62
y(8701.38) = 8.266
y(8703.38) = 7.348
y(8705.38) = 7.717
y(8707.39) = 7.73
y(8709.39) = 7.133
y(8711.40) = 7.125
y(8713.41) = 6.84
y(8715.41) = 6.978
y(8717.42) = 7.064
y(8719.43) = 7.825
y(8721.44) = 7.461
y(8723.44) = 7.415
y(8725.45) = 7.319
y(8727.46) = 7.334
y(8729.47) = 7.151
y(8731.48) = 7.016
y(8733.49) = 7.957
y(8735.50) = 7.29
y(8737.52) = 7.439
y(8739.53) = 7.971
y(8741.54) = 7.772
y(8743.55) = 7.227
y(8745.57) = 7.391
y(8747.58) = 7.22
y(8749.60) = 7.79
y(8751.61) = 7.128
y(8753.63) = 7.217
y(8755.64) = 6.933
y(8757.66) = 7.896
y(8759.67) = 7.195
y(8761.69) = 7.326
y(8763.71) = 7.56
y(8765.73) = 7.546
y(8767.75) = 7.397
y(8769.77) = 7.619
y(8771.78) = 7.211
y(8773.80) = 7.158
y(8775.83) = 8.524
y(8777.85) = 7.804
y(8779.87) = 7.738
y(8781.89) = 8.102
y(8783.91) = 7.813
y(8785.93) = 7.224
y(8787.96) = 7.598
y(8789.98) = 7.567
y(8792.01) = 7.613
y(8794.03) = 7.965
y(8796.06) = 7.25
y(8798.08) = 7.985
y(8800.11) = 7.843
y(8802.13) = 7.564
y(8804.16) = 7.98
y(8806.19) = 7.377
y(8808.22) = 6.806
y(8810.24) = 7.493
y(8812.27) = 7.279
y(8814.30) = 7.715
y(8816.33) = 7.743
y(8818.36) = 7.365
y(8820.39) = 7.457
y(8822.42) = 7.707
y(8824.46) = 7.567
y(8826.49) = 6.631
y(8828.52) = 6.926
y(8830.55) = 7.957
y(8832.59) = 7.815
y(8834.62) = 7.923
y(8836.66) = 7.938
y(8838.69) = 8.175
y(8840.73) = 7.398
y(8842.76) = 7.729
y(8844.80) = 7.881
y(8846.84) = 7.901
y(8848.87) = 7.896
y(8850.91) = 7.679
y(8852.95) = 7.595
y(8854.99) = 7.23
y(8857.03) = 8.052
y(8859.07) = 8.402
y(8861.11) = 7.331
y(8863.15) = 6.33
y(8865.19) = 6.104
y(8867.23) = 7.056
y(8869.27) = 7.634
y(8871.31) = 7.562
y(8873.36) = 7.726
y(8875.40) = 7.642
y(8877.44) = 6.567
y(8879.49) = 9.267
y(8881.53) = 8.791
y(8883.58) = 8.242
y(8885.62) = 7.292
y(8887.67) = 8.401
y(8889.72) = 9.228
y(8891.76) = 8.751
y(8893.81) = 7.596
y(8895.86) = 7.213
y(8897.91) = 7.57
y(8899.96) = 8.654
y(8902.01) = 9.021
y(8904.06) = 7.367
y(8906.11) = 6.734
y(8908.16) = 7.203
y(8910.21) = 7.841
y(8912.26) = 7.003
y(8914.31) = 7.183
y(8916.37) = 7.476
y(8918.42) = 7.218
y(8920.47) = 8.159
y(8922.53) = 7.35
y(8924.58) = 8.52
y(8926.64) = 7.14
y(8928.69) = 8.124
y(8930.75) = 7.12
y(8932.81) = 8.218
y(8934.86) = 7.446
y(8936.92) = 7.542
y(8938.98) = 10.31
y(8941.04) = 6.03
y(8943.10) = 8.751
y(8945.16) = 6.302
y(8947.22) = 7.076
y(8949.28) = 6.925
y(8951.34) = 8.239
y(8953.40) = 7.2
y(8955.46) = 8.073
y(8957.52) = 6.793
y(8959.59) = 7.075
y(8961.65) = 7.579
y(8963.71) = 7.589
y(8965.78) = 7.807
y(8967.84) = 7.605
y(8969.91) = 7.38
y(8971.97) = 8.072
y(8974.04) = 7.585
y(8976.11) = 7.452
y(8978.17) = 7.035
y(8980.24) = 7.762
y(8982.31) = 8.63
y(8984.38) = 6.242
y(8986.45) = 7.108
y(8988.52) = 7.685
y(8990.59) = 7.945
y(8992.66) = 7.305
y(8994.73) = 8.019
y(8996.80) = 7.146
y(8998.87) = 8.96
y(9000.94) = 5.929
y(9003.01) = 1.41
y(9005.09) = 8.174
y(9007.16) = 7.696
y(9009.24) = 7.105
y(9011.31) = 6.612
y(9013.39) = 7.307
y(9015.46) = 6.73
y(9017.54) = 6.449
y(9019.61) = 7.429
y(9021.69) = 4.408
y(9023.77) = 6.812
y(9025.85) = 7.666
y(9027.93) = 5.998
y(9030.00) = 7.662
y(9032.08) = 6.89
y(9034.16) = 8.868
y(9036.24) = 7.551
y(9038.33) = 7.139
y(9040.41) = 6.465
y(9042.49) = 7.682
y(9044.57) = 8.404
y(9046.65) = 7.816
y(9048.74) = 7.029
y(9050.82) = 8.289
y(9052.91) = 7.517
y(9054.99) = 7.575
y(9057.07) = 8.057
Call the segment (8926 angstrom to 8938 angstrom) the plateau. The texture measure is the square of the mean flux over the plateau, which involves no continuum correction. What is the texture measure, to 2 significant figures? 58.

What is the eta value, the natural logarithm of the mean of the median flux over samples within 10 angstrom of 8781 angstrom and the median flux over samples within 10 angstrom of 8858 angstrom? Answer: 2.024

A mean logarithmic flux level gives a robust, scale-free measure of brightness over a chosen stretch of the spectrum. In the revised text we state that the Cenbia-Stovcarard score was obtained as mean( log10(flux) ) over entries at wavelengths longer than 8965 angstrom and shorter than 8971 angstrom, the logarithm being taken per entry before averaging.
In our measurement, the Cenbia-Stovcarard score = 0.881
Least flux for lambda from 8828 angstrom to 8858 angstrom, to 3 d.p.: 6.926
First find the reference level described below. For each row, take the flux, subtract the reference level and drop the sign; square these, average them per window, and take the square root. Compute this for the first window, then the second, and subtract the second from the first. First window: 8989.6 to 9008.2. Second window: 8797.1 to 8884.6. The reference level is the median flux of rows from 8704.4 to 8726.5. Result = 1.5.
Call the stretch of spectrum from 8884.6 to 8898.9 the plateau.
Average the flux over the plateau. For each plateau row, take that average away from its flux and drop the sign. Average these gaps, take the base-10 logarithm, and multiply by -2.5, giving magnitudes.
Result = 0.43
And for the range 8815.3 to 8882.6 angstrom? 0.88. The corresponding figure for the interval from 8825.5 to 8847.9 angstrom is 1.08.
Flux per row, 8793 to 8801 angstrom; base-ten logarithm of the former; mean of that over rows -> 0.890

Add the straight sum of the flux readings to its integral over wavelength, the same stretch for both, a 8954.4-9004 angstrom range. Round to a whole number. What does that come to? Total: 534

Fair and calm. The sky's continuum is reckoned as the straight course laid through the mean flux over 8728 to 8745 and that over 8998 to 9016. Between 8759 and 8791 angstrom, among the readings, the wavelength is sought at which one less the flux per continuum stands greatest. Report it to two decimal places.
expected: 8759.67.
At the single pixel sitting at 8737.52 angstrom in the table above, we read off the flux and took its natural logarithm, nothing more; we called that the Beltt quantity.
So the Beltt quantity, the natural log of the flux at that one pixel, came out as 2.01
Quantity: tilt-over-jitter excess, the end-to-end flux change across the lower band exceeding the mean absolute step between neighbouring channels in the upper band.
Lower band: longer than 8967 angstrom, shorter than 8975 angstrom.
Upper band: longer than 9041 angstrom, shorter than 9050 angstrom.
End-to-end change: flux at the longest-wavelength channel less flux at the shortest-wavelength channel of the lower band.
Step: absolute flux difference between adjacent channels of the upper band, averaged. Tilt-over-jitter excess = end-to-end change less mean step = -0.72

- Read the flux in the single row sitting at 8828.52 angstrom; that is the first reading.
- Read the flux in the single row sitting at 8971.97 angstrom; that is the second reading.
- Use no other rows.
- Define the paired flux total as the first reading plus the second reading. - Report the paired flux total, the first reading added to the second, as 15.0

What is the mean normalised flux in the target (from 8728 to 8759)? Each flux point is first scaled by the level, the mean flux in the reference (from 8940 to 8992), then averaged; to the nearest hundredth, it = 1.00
